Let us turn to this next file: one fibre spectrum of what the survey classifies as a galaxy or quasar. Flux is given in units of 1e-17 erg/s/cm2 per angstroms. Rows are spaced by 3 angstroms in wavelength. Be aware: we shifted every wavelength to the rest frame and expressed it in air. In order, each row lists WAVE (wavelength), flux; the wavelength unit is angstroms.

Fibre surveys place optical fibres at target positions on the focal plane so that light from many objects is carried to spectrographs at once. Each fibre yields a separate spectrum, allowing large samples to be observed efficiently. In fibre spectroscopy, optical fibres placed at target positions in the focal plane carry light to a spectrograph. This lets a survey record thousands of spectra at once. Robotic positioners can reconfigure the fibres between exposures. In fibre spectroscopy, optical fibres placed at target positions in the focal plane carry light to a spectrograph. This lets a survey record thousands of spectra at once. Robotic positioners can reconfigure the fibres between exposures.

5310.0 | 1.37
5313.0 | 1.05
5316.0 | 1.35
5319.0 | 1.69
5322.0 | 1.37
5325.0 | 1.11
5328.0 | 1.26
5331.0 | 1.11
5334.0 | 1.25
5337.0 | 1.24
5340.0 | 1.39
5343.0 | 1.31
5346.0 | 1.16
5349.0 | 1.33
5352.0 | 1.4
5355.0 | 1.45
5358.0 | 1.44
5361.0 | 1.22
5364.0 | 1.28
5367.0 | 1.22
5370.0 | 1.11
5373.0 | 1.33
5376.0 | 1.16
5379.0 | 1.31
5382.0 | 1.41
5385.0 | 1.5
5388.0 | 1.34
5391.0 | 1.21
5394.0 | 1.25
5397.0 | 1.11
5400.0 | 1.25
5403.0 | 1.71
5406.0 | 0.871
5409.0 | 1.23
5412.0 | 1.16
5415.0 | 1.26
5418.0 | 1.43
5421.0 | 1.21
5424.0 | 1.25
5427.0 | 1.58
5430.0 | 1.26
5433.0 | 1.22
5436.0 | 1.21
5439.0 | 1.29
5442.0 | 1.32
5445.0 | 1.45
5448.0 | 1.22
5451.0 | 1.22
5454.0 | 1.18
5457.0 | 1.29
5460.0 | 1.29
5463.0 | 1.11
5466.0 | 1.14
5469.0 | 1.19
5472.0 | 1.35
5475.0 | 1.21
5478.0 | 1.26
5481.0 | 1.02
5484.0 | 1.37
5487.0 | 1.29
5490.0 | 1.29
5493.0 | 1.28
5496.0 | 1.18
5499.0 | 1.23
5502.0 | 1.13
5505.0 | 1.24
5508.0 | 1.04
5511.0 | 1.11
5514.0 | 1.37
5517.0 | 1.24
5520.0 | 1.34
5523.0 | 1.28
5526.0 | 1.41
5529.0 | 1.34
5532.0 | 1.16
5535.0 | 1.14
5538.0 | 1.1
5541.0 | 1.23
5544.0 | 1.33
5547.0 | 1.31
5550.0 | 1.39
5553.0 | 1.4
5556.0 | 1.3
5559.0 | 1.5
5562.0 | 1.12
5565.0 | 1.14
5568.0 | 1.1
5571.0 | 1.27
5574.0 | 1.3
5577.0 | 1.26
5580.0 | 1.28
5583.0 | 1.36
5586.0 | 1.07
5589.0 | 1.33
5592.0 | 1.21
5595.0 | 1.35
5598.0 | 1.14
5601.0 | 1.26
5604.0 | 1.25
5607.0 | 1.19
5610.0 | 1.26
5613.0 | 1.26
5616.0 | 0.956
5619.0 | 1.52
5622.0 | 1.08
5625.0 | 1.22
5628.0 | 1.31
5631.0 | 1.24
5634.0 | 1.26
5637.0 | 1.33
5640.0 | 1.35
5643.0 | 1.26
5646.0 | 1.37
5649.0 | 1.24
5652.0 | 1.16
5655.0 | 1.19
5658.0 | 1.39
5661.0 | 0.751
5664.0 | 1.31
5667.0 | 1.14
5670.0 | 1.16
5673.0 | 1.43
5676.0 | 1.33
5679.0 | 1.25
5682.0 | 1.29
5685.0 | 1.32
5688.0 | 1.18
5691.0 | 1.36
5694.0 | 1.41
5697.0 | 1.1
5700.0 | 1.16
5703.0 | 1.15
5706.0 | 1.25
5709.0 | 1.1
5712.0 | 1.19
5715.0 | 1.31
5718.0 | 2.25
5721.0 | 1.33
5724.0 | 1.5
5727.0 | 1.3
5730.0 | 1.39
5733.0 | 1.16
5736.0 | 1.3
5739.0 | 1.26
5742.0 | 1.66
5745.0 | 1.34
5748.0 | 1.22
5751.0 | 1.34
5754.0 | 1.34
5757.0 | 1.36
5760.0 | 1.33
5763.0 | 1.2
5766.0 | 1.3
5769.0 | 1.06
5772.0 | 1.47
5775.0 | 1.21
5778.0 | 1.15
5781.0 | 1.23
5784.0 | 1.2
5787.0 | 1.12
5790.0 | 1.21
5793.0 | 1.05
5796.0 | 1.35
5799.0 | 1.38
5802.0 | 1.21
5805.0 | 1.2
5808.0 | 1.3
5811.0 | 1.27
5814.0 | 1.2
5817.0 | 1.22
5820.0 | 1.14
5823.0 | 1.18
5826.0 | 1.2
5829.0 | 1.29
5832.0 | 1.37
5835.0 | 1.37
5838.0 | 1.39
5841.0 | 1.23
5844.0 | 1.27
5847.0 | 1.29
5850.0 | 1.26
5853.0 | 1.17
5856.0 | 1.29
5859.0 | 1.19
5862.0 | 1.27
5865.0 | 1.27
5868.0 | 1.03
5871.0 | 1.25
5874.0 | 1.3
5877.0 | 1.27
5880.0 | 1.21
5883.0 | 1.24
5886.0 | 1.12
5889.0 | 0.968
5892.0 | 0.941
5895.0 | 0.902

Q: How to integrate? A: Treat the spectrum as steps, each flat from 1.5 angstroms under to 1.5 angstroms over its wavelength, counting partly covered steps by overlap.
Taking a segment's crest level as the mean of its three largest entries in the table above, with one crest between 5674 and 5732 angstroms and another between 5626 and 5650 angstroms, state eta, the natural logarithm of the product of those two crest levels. 0.842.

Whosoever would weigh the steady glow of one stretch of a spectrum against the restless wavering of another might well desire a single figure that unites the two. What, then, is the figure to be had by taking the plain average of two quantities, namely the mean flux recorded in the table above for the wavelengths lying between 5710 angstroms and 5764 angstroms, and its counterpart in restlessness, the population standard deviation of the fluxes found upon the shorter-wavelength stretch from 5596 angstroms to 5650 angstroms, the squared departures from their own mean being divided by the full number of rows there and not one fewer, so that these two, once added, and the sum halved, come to 0.746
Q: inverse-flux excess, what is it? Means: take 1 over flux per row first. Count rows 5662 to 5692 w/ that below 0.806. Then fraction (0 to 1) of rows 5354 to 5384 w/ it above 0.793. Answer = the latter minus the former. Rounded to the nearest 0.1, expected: -6.6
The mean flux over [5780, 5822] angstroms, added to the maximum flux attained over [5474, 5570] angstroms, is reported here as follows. 2.72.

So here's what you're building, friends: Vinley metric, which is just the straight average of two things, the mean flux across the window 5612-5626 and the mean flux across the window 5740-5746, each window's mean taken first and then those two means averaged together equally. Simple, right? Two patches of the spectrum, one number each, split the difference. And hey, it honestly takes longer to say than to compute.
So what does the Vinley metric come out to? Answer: 1.35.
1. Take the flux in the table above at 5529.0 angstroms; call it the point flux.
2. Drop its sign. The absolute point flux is 1.34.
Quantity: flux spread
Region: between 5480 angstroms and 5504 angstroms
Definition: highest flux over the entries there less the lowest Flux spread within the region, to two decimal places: 0.35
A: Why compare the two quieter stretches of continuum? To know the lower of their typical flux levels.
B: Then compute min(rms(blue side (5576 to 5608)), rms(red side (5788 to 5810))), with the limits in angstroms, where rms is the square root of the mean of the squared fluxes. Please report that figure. 1.25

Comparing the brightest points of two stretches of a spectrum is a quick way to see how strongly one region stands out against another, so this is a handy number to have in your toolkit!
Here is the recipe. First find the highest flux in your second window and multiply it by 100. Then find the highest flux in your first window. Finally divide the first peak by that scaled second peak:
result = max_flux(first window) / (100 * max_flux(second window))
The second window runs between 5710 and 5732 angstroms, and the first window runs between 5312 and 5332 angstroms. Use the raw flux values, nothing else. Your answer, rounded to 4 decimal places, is 0.0075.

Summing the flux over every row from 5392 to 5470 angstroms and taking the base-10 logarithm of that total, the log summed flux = 1.51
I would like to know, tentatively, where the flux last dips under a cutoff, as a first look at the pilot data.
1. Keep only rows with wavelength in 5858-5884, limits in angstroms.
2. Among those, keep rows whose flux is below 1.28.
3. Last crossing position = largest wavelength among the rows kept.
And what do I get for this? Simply 5883.0 angstroms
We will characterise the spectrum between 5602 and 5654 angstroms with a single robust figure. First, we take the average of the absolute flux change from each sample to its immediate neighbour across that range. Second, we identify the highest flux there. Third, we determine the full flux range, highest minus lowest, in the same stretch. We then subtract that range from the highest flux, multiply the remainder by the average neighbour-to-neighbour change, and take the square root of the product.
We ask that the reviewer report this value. 0.37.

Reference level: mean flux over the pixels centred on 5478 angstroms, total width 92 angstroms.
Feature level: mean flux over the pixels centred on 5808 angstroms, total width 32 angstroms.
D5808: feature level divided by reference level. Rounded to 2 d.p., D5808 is 0.99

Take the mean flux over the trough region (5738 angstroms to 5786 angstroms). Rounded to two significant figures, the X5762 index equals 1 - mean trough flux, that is -0.29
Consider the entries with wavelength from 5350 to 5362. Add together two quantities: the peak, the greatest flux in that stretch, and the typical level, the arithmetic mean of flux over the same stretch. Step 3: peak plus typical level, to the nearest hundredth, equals 2.83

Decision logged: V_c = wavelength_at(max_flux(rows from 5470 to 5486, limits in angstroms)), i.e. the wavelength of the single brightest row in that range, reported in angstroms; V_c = 5484.0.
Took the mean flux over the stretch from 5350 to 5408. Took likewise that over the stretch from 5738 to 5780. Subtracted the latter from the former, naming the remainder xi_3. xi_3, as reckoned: -0.010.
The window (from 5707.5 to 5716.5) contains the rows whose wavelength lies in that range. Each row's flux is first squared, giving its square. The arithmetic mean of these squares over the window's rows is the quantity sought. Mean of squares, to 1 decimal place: 1.4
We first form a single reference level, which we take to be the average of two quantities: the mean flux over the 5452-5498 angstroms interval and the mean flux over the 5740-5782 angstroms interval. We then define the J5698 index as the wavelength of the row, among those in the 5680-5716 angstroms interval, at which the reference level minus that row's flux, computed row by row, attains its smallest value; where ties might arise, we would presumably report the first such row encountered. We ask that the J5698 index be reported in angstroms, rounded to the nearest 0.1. 5694.0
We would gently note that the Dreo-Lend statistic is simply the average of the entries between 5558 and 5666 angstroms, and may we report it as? 1.24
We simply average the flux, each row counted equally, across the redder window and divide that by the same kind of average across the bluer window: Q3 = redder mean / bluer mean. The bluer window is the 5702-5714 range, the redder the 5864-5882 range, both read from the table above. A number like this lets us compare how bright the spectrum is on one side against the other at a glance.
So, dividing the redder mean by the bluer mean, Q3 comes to 1.04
